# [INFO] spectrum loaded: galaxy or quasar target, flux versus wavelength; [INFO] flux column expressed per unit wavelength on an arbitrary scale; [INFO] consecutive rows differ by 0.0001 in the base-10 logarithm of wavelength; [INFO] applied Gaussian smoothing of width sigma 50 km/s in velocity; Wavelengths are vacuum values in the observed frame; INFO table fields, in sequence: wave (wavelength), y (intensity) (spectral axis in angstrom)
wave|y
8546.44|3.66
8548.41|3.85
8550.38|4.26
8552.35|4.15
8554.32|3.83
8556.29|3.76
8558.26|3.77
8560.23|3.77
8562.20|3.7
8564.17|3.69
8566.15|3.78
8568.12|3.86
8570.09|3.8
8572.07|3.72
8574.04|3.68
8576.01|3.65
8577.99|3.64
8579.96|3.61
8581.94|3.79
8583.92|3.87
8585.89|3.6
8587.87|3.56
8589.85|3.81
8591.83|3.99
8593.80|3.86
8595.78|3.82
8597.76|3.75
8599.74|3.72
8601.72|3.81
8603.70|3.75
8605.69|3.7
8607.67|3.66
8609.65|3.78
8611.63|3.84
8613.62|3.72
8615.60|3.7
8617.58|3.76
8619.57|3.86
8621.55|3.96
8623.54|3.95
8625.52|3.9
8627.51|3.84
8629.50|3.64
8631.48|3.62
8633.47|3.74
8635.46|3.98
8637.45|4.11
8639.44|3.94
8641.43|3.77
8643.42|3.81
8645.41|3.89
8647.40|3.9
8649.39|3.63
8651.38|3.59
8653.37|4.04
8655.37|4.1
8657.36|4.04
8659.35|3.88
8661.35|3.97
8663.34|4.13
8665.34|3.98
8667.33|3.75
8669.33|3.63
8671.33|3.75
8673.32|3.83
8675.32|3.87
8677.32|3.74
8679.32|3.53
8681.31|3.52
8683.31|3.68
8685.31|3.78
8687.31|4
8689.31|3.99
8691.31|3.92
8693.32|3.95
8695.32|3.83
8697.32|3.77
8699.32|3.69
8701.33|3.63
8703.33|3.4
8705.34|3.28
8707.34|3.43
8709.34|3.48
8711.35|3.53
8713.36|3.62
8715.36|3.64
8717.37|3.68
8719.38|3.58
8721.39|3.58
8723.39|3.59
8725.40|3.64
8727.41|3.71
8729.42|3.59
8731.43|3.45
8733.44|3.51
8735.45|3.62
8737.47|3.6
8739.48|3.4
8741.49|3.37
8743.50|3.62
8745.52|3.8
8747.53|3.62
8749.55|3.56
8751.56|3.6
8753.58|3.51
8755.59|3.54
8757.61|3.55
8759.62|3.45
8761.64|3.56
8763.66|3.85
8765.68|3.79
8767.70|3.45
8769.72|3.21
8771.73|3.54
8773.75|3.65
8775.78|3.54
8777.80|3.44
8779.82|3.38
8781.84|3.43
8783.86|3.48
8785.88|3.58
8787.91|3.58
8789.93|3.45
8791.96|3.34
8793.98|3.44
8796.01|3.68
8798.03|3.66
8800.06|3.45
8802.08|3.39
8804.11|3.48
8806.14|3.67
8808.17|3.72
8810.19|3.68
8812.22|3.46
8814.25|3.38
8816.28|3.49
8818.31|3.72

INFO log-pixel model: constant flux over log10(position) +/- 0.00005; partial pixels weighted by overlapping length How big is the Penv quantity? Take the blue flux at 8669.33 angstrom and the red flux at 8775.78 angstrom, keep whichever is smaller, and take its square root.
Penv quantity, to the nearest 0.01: 1.88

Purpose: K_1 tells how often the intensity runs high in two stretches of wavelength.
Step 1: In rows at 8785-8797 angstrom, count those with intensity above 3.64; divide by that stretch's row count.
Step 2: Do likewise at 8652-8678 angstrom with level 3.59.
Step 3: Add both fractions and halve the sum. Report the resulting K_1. 0.6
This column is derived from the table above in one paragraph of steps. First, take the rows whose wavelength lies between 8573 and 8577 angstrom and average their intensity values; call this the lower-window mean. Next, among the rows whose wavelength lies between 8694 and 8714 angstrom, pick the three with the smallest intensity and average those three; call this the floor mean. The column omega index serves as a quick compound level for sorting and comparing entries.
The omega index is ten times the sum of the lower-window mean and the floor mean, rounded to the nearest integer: 70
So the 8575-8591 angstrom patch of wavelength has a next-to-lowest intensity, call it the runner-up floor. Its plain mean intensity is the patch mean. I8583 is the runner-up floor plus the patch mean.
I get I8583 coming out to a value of 7.29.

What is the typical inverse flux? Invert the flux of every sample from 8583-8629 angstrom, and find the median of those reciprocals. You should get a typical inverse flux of 0.262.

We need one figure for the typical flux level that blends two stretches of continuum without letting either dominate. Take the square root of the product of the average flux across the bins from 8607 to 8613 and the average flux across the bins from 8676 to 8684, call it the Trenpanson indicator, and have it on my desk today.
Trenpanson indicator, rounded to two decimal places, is 3.69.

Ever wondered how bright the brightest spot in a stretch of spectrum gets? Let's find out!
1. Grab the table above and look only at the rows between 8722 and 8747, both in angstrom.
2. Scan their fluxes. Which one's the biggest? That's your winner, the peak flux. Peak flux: 3.8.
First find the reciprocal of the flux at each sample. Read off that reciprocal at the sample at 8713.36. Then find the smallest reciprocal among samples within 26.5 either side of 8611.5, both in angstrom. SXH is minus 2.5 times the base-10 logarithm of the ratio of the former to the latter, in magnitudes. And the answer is -0.14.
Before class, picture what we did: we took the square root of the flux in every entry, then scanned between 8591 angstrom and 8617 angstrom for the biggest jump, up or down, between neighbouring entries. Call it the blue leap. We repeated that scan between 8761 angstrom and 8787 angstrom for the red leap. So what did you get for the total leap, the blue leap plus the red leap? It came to 0.12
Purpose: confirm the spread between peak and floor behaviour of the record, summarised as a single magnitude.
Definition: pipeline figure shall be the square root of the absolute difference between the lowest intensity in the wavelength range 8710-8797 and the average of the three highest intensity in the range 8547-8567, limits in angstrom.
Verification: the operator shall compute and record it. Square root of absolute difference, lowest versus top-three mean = 0.94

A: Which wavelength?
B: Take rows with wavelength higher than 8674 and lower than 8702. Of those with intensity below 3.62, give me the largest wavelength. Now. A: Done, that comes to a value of 8681.31 angstrom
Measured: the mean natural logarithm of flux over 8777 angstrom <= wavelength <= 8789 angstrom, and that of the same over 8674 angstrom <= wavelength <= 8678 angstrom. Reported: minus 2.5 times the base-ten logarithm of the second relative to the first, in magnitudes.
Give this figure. -0.07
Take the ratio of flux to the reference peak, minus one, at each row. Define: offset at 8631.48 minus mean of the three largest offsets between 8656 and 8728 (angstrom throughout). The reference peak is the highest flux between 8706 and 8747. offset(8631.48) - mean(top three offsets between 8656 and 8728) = -0.11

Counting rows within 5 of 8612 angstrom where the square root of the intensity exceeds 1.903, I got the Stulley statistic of 5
